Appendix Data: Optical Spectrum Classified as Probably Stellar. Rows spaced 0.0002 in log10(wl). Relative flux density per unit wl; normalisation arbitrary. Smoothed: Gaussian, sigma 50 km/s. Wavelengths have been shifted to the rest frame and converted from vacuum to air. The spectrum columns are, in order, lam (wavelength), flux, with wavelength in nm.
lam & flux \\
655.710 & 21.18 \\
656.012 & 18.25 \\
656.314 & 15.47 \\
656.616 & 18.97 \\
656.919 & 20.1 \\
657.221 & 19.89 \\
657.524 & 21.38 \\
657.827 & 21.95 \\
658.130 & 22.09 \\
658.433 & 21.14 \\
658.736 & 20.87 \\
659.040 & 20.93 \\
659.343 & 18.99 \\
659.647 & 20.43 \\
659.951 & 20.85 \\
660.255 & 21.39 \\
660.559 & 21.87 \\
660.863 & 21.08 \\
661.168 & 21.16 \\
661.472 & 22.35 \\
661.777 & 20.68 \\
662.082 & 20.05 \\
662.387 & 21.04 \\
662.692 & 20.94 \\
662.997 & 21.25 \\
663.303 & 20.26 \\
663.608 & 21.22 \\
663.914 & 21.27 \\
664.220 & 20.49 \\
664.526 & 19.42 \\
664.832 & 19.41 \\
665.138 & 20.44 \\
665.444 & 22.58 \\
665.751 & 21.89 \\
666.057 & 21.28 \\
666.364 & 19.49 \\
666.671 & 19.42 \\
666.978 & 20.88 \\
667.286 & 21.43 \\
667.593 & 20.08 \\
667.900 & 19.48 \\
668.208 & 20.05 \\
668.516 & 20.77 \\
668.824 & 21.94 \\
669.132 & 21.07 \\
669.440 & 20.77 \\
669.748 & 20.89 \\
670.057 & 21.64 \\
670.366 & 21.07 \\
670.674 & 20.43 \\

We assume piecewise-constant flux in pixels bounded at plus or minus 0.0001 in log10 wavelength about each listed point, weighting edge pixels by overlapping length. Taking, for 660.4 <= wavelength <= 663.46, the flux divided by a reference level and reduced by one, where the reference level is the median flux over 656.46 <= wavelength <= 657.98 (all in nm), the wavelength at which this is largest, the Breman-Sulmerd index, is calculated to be 661.472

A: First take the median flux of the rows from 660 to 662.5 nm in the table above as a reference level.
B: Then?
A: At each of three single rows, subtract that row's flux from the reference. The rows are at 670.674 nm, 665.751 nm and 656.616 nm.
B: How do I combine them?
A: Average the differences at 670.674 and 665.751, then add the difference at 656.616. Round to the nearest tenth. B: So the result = 2.1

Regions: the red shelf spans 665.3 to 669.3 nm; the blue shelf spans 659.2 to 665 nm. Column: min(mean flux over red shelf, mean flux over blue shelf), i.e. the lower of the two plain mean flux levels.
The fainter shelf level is 20.7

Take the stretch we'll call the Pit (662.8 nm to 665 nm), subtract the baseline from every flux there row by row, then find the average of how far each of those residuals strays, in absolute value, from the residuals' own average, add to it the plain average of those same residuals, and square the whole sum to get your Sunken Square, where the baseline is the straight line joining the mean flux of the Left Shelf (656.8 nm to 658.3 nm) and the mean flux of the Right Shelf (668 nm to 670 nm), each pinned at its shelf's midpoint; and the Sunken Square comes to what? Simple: 0.02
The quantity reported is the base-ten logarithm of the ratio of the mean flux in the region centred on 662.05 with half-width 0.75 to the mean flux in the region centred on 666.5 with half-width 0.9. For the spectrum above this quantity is 0.006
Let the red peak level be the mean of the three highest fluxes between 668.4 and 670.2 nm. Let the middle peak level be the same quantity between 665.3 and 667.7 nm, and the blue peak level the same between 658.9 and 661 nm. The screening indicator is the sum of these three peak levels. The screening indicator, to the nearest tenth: 65.0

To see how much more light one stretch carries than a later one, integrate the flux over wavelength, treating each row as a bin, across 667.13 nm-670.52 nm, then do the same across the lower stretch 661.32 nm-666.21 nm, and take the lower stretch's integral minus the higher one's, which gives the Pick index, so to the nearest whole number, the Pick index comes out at 32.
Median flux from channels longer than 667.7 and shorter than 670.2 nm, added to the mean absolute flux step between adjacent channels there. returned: 21.5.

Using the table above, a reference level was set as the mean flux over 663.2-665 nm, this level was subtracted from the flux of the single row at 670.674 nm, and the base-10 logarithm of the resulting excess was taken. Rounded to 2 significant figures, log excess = -1.1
